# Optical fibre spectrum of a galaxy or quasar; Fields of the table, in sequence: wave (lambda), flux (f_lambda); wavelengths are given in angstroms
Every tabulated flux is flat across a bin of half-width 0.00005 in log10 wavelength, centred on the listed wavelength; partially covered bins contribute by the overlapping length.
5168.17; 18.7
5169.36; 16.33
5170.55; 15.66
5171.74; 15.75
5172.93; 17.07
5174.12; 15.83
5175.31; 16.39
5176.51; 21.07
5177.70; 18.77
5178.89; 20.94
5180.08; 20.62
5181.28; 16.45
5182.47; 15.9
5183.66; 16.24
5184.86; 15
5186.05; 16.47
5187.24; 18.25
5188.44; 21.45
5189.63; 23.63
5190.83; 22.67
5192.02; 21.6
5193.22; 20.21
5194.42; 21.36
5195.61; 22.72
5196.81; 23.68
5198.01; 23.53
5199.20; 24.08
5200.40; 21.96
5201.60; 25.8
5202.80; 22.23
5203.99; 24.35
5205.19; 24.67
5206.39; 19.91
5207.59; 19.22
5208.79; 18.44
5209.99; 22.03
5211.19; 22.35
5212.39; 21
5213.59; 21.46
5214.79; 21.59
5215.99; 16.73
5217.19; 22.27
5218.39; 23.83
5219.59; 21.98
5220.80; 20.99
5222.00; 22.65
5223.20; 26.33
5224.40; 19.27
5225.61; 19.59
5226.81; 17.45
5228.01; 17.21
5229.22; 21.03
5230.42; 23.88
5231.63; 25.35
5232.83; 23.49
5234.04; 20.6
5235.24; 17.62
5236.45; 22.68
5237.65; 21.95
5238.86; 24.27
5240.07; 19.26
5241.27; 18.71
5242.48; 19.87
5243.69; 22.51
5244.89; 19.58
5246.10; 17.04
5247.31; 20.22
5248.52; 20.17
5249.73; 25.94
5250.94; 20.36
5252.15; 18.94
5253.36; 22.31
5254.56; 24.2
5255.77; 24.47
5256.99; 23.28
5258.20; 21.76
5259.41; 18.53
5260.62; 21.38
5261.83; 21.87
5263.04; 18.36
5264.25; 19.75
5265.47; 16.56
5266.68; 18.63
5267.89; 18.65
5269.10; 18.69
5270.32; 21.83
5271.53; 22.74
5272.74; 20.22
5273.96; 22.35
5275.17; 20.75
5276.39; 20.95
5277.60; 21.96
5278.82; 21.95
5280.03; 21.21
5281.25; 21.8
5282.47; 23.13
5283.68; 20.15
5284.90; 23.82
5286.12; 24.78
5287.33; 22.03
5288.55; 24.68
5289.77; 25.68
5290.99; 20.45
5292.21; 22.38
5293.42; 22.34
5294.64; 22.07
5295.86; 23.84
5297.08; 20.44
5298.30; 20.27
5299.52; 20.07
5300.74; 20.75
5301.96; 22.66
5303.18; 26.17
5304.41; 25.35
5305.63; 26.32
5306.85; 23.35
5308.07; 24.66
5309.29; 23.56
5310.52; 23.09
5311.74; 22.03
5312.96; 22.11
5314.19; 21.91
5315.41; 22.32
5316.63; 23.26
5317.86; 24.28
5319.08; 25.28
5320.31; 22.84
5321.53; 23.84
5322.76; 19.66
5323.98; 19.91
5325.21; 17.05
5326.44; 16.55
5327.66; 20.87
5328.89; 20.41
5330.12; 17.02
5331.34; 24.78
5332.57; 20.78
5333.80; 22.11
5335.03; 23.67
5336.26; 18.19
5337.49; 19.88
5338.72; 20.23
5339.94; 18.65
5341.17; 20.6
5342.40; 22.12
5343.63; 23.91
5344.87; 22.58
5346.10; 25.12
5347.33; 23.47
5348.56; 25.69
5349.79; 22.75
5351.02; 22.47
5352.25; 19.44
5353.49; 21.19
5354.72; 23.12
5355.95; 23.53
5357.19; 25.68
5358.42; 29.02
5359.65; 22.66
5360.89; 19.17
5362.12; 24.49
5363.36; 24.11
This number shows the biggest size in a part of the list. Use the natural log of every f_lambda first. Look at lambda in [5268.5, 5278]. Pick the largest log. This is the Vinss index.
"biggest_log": 3.12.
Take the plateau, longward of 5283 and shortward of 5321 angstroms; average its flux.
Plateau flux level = 23.0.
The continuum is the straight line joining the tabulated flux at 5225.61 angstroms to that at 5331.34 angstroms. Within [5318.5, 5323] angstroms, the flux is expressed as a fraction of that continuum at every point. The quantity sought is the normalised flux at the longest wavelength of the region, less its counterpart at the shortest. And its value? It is -0.24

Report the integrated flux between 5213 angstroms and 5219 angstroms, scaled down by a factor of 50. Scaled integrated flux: 2.54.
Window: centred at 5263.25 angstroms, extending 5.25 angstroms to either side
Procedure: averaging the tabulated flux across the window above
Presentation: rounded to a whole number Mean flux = 19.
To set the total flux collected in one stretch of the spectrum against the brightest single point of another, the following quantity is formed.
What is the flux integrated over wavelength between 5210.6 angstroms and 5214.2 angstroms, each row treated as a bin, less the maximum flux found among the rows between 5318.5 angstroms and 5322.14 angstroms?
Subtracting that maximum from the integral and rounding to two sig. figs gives 53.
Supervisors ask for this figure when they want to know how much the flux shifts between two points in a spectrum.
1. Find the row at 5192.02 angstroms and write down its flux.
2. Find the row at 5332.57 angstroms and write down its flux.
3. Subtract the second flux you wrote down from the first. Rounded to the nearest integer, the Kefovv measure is 1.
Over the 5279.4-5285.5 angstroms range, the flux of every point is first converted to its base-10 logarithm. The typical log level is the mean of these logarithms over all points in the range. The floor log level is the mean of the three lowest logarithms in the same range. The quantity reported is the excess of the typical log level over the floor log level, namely 0.019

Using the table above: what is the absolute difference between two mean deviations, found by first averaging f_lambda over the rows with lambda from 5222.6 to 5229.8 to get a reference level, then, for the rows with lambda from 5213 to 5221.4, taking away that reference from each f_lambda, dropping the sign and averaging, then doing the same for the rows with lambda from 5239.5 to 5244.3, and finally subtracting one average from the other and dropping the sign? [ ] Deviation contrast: 0.9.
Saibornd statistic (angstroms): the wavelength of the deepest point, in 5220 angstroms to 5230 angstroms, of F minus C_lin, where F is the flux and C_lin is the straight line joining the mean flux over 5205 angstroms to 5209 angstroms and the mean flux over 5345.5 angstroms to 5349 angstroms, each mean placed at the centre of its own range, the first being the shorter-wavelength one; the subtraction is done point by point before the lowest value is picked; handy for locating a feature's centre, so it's 5228.01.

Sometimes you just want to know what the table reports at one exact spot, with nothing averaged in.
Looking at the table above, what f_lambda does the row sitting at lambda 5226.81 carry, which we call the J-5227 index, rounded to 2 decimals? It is 17.45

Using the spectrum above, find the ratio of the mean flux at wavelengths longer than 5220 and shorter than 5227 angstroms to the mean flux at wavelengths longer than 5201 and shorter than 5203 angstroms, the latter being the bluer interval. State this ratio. 0.9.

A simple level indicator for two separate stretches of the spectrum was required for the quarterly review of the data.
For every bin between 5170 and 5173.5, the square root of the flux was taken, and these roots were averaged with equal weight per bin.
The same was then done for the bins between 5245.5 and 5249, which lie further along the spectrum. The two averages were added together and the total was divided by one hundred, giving 0.084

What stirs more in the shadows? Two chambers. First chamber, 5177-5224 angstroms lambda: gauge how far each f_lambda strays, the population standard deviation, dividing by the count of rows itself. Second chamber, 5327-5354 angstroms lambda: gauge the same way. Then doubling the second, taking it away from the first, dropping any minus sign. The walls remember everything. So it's 1.7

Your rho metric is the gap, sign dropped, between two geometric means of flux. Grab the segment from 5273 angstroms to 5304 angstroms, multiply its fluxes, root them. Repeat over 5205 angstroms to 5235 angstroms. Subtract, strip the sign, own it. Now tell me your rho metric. 1.0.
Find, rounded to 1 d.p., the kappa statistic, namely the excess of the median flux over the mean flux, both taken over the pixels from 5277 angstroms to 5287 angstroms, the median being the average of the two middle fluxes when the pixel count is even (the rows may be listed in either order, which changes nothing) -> -0.4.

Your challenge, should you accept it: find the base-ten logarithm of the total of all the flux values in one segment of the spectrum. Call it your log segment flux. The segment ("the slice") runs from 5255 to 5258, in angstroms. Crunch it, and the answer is 1.68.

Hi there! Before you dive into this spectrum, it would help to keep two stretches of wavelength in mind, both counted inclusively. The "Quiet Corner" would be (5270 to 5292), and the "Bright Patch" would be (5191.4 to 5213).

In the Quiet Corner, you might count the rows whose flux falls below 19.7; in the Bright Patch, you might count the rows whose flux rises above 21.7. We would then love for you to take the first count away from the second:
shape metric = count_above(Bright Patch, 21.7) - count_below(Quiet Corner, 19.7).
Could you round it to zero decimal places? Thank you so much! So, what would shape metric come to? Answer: 11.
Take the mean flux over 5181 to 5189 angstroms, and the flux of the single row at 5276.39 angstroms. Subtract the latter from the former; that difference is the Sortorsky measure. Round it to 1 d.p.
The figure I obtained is -3.8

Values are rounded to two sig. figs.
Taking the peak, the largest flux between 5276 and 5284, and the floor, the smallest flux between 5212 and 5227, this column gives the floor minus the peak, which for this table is -6.4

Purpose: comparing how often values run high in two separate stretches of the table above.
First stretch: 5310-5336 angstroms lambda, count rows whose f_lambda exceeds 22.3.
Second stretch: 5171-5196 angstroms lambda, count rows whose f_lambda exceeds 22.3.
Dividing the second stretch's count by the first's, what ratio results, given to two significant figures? 0.33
